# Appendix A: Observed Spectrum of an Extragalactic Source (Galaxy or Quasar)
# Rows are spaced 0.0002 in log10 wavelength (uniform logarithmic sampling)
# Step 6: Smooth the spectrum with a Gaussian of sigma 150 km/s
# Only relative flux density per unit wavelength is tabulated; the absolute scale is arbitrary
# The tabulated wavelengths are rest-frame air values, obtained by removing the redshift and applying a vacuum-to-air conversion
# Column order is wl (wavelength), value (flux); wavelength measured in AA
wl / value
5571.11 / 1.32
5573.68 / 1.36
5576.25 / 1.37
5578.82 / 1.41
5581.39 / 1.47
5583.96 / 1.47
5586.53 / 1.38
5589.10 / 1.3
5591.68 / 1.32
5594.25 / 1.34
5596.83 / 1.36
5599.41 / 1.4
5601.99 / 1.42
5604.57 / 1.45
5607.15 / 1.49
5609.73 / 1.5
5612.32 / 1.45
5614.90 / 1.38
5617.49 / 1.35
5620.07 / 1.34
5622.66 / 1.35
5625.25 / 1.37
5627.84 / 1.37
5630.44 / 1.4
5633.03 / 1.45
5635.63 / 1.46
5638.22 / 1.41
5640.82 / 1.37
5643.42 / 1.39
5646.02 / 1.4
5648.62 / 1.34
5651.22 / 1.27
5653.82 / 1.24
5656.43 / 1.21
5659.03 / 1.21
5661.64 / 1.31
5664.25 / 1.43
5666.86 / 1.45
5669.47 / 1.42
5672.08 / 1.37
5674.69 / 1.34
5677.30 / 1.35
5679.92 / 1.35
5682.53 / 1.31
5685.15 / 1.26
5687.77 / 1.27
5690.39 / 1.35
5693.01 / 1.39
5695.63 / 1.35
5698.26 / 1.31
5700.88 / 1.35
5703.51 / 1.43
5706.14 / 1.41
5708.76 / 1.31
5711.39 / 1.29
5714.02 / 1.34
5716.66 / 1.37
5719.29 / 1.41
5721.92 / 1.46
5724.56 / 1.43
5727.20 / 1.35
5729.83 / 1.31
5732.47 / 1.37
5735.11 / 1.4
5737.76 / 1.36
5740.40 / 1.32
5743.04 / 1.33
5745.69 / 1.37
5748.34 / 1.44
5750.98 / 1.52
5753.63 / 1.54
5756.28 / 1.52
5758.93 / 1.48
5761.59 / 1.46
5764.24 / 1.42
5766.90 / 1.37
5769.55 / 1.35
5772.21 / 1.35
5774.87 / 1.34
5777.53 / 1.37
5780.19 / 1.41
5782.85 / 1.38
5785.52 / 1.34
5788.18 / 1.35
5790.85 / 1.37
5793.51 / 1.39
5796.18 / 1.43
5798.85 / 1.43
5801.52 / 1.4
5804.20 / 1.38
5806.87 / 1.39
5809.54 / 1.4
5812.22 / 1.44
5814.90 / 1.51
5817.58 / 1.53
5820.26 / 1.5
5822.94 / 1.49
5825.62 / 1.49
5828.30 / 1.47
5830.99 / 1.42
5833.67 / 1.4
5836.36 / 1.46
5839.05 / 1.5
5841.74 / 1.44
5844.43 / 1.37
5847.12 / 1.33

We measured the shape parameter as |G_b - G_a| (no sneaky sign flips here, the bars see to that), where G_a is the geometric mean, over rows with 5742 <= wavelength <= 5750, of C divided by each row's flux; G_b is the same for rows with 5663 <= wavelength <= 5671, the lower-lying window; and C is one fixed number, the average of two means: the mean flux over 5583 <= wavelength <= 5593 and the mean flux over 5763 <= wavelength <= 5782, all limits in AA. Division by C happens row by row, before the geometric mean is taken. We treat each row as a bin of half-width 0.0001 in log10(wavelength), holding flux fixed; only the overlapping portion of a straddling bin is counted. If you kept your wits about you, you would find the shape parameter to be 0.037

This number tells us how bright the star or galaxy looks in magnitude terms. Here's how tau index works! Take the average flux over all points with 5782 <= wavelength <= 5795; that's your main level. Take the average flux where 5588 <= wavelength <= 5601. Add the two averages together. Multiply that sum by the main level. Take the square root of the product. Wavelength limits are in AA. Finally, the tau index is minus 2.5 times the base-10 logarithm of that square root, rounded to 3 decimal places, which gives -0.711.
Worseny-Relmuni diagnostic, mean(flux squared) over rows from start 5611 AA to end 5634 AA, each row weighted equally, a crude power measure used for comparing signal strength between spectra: 1.92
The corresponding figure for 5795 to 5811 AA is 1.97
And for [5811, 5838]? 2.17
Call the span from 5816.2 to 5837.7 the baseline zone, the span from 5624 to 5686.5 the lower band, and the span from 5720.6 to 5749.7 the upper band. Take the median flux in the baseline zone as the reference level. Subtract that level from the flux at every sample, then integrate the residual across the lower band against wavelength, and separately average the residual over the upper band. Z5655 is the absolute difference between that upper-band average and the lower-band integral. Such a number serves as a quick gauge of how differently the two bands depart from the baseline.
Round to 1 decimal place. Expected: 7.8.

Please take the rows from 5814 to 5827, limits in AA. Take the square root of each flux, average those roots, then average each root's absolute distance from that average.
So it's 0.005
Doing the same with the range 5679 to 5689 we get 0.014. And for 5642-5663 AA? 0.028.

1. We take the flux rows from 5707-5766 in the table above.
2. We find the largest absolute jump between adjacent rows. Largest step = 0.080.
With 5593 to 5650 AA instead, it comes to 0.070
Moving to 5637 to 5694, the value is 0.120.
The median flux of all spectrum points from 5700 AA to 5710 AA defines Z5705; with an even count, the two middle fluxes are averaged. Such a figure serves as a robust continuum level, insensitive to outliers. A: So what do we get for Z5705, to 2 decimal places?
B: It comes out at 1.38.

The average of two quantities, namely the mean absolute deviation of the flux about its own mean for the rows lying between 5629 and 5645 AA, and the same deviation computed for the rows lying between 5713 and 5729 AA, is 0.034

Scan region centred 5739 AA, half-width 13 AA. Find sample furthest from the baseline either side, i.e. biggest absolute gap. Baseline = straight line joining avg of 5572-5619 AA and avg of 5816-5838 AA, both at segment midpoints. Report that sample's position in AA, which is 5729.83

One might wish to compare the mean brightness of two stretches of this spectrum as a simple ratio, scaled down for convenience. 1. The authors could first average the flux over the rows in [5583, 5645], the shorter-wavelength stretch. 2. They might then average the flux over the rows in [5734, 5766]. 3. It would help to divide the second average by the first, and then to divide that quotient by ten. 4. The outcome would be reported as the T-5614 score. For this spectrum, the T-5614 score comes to 0.102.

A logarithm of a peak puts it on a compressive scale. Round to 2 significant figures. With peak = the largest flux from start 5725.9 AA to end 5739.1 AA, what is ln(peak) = 0.34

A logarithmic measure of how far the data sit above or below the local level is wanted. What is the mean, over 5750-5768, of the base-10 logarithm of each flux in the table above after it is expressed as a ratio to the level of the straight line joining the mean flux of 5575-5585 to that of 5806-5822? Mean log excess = 0.005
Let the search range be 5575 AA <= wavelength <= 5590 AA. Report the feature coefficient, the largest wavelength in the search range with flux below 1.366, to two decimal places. 5589.10 AA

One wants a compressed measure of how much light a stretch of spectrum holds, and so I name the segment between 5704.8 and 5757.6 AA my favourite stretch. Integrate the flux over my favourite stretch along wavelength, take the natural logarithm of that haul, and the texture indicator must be 4.30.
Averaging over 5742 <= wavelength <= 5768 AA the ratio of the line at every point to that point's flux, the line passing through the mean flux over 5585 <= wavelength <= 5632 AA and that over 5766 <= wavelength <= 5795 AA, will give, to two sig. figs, 0.95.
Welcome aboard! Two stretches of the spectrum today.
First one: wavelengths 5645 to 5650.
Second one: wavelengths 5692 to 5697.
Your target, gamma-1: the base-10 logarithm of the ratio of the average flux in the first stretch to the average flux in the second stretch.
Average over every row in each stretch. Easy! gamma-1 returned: 0.00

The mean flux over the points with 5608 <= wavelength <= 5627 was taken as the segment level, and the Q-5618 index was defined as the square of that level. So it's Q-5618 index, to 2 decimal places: 1.94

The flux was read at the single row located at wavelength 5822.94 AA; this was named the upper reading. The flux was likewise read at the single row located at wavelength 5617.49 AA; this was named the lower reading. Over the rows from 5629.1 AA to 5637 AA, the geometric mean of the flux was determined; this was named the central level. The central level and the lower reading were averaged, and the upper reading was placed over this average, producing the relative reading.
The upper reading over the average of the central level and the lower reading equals 1.07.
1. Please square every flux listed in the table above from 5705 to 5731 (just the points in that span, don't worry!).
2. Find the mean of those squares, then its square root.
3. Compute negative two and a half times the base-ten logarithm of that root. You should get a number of -0.341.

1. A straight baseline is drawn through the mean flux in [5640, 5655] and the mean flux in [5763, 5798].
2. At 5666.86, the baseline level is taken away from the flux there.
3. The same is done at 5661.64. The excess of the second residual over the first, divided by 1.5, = -0.092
